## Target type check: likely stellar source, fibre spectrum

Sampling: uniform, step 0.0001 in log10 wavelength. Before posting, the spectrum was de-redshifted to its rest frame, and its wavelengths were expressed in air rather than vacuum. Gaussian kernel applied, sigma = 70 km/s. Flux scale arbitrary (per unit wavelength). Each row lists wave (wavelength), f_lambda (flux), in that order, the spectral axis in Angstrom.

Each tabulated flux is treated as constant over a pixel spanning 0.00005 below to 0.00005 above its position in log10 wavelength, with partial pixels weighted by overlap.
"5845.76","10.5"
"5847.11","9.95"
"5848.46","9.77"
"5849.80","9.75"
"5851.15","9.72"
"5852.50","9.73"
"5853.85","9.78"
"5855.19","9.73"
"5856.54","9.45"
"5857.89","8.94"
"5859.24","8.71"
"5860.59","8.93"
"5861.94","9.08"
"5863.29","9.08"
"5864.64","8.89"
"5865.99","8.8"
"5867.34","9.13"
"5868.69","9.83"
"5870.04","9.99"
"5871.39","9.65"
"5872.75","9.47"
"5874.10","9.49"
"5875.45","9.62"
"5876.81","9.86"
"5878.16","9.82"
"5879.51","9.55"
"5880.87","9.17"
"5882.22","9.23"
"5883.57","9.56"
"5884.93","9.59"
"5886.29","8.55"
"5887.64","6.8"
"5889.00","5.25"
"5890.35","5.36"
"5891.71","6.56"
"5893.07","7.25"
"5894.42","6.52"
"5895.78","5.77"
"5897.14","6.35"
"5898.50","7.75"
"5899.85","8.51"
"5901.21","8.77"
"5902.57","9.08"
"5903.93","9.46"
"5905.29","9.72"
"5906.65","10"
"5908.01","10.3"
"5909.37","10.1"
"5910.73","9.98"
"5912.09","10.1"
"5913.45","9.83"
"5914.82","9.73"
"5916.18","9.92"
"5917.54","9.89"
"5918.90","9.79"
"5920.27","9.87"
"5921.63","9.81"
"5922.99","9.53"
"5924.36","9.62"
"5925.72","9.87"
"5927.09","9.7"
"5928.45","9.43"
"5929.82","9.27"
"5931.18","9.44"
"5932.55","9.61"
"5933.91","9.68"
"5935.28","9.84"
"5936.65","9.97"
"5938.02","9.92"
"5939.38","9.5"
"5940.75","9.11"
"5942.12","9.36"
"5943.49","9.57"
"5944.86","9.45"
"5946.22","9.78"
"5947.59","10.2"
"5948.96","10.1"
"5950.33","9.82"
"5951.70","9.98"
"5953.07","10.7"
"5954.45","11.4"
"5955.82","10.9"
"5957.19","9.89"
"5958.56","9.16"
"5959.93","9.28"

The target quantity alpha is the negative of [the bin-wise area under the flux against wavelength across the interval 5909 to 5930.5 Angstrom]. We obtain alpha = -210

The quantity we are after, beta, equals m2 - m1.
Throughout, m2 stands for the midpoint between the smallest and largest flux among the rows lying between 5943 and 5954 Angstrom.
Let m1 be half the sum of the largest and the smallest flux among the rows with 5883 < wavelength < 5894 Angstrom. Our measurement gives 2.7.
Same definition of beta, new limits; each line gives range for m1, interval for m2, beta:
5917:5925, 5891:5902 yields -2.4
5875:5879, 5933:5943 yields -0.2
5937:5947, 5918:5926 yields 0.2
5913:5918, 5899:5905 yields -0.8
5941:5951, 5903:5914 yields 0.1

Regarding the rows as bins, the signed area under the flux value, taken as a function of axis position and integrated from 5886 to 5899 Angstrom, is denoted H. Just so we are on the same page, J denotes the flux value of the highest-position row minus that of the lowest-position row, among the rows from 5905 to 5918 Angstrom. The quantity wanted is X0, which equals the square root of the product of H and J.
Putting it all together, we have 4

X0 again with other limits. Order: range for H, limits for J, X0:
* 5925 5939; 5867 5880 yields 8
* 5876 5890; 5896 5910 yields 21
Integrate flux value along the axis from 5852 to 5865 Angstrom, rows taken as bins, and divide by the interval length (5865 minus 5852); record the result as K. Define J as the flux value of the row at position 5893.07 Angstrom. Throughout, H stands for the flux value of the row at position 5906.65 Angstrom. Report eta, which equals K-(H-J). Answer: 6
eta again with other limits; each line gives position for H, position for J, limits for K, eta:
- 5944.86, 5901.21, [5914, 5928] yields 9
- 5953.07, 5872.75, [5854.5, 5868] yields 8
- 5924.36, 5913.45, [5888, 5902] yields 7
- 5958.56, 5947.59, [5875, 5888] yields 10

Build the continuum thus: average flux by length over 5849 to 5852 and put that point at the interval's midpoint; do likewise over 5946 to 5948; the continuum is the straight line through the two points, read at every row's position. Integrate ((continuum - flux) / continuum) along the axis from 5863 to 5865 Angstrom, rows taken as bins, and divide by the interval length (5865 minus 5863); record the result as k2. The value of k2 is 0.08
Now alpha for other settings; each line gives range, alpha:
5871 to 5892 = -181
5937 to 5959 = -219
